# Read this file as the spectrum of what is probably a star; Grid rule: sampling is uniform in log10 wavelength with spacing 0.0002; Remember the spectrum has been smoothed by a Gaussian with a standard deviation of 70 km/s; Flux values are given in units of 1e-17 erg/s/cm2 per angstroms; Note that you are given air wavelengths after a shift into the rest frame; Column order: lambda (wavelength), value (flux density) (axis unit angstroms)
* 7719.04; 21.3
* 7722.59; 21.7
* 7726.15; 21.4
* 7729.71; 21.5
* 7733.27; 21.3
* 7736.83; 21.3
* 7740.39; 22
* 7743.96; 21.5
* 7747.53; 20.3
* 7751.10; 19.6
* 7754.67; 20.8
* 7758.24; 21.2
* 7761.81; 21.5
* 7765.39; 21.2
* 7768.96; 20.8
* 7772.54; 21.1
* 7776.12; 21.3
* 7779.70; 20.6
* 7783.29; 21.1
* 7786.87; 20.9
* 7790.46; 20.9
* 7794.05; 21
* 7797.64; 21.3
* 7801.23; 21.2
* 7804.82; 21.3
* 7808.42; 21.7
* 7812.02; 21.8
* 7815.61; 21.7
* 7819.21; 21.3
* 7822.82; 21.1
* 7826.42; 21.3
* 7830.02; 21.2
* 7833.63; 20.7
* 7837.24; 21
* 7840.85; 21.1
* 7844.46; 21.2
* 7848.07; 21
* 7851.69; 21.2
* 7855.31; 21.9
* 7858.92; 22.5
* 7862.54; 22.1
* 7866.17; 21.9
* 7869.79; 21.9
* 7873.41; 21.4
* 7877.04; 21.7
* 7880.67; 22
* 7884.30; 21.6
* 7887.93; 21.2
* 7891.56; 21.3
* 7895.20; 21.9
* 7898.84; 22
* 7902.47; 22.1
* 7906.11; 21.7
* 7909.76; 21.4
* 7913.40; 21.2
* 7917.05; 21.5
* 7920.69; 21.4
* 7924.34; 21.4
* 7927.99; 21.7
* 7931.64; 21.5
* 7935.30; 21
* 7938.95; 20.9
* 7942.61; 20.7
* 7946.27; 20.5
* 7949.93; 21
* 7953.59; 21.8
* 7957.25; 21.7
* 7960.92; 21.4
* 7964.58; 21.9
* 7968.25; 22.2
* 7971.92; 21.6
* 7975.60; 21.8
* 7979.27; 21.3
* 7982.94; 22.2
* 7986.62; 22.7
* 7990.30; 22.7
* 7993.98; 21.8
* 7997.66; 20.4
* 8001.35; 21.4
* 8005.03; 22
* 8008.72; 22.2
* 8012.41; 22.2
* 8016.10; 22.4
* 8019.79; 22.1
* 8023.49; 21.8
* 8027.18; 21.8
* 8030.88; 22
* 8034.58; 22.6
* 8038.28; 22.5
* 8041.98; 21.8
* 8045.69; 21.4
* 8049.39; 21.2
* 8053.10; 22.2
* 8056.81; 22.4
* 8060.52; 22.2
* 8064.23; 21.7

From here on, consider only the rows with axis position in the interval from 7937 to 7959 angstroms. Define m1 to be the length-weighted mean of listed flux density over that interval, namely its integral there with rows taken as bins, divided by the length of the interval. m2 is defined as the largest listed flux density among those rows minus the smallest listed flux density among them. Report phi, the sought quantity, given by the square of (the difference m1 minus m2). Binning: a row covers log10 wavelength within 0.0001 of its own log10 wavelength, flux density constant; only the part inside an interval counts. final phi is 392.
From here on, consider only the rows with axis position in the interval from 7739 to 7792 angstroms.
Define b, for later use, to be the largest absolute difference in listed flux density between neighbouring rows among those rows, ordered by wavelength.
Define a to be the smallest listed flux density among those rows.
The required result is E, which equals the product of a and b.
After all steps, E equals 24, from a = 19.6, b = 1.20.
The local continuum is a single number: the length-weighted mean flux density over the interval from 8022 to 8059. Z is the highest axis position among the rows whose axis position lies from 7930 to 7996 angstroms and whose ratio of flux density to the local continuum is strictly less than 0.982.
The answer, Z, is 7979.27 angstroms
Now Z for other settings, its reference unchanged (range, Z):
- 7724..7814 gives 7804.82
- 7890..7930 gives 7924.34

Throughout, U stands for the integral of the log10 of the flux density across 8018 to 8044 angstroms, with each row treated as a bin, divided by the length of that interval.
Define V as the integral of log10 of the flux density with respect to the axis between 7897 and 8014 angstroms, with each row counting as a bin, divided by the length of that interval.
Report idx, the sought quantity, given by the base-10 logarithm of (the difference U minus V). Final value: -2.03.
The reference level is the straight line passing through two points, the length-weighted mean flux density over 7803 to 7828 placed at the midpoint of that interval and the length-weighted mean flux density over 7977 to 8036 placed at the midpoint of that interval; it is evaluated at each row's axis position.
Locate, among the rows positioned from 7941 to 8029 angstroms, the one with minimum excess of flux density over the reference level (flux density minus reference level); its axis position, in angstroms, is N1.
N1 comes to 7997.66 angstroms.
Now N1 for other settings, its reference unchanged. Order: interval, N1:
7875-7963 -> 7946.27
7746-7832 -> 7751.10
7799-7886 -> 7833.63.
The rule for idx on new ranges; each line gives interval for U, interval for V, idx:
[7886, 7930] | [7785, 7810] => -2.10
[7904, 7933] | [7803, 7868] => -3.14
